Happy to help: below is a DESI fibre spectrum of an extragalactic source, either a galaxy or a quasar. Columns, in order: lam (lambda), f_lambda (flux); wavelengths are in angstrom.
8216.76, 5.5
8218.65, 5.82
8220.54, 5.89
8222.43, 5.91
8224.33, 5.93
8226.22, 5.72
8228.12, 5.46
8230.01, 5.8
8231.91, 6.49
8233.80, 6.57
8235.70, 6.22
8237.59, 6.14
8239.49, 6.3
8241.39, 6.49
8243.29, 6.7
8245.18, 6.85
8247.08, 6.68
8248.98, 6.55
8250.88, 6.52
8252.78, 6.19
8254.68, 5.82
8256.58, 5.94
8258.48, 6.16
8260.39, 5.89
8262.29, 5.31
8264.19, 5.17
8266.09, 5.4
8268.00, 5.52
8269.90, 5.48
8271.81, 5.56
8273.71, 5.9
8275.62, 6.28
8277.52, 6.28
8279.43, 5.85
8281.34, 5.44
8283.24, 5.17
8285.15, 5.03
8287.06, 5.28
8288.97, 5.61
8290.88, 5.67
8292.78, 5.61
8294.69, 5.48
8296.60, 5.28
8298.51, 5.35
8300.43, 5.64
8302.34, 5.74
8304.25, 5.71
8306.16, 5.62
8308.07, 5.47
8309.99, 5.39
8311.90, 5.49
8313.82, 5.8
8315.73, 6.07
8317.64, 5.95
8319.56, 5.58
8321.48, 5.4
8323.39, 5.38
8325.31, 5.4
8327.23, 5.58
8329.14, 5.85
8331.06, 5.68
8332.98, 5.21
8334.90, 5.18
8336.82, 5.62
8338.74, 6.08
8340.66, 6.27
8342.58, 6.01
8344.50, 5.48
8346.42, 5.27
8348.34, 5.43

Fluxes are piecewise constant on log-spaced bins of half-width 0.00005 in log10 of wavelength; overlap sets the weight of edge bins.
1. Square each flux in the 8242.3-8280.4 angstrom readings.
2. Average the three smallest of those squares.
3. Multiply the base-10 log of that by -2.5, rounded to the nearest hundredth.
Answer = -3.62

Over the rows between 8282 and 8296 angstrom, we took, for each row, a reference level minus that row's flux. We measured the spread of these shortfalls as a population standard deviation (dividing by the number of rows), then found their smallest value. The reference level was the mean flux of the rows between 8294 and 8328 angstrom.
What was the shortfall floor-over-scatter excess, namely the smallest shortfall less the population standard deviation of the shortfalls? -0.3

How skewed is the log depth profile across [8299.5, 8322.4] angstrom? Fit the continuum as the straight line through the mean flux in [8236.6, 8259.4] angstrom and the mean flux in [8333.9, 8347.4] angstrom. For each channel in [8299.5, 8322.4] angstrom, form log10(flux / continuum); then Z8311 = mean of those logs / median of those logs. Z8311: 0.87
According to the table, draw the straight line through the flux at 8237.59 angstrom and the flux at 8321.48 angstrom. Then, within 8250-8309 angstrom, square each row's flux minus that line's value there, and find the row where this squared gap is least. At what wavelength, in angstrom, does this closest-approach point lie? 8290.88 angstrom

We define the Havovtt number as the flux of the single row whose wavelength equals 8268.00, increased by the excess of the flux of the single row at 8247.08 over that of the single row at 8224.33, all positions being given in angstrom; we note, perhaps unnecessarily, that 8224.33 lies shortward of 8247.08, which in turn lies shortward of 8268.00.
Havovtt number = 6.3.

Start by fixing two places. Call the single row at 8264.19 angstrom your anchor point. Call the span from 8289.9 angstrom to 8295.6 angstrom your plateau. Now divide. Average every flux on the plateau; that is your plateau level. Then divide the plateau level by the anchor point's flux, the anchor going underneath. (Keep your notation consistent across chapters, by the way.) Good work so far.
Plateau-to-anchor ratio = 1.08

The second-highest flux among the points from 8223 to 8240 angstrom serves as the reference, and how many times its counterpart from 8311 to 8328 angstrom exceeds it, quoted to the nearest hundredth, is 0.92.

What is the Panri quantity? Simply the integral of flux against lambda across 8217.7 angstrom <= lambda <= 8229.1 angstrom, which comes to 66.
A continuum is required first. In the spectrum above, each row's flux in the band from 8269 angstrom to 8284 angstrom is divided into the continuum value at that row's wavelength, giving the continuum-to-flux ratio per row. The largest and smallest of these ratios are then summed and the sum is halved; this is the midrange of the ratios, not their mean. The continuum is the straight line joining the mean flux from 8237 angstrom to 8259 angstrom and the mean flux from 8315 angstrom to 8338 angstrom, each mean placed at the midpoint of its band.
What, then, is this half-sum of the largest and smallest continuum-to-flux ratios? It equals 1.06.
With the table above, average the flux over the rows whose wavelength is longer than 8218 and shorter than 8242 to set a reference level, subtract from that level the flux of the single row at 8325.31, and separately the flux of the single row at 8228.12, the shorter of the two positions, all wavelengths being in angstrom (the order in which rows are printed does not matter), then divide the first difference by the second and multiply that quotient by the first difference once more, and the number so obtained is 0.7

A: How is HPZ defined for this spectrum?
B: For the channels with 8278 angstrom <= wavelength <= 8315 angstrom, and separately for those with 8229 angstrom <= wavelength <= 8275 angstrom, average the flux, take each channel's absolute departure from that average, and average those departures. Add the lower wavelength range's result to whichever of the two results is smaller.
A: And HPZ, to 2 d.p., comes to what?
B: 0.59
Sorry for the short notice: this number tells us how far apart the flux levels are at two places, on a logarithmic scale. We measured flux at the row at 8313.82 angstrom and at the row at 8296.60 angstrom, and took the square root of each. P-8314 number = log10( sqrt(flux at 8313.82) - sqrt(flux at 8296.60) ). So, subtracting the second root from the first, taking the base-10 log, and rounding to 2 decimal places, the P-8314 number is -0.96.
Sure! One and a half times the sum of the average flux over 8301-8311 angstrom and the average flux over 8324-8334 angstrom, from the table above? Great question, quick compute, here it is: 16.7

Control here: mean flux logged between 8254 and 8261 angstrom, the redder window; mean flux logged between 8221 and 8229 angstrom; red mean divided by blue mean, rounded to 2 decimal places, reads 1.03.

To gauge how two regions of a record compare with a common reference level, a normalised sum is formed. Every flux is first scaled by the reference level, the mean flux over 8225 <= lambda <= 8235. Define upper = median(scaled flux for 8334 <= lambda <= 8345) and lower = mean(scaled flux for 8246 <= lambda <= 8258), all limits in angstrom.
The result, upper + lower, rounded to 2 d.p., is 2.01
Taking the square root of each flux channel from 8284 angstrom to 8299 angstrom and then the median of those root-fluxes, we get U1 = 2.33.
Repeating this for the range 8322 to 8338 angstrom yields 2.34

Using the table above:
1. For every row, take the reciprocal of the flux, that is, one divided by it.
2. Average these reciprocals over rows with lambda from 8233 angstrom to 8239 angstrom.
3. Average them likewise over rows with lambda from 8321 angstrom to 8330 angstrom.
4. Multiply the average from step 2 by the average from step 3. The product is 0.0288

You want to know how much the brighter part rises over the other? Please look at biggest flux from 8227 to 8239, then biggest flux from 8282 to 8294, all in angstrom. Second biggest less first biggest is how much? -0.90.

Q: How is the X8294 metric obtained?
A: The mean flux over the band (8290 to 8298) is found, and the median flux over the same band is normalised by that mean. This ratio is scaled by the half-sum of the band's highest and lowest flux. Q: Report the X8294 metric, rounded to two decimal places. 5.51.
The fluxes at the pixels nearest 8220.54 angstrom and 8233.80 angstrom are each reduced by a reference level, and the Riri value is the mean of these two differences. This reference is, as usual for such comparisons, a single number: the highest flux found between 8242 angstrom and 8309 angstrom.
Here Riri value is -0.6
